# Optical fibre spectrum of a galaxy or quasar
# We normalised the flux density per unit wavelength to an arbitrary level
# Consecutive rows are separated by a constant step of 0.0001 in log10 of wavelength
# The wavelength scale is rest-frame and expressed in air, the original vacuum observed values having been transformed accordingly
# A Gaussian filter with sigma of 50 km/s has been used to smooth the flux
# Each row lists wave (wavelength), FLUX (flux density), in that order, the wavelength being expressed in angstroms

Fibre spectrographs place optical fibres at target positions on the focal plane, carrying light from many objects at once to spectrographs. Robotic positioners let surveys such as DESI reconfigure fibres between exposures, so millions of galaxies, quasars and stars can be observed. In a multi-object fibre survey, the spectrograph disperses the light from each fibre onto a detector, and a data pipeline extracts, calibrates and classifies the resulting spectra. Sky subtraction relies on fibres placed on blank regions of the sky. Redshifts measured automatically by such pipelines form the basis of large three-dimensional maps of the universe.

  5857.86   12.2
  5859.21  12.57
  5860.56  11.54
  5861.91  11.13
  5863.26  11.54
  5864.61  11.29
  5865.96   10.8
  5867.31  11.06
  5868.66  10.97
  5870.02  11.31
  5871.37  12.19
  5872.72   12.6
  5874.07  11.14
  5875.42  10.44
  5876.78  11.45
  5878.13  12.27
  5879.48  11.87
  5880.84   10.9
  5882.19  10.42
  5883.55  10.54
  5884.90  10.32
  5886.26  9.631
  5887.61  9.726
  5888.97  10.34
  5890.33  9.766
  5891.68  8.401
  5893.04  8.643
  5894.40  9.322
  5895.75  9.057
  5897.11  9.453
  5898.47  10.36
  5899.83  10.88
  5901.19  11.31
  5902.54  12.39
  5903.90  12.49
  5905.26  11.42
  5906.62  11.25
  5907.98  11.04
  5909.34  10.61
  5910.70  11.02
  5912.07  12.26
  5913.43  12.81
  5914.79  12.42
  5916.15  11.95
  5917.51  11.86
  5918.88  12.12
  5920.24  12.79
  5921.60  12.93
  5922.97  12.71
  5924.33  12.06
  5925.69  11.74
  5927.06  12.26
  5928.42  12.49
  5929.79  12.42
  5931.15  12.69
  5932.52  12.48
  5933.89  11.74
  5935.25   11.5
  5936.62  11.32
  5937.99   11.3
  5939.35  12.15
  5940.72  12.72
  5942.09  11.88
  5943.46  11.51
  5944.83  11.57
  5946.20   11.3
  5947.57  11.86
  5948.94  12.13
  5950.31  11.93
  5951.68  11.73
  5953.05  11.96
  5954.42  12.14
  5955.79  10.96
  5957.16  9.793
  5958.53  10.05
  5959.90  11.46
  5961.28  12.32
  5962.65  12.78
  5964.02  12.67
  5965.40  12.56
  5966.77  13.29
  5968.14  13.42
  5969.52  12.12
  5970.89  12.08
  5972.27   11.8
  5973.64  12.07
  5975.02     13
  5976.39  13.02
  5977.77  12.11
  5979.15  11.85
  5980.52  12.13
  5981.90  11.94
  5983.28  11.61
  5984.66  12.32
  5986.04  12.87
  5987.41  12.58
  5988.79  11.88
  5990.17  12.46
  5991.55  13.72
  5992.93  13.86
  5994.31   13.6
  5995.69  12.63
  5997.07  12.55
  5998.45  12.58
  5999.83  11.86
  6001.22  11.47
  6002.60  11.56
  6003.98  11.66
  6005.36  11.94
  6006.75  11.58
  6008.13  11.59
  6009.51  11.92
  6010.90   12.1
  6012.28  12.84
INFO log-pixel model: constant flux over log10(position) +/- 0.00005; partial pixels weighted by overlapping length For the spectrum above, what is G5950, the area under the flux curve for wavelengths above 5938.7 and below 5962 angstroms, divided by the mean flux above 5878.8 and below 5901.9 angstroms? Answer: 26.9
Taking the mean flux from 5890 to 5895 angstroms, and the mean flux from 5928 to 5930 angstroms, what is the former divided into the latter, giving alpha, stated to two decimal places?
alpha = 1.38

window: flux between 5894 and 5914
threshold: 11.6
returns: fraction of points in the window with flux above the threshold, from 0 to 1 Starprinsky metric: 0.27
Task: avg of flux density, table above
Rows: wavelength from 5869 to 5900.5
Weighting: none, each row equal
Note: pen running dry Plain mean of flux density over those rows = 10.5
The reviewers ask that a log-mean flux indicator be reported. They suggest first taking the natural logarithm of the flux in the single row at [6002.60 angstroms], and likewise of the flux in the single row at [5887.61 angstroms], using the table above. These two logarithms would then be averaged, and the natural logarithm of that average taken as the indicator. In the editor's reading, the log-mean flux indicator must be 0.859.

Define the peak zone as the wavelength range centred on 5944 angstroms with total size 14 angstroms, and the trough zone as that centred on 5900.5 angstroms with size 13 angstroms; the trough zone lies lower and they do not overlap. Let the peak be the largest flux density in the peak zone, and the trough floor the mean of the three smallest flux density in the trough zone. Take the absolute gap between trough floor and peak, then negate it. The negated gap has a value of -3.4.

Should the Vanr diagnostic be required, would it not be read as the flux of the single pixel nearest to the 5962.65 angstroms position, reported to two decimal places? 12.78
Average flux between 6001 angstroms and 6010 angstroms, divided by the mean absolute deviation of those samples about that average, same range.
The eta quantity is 80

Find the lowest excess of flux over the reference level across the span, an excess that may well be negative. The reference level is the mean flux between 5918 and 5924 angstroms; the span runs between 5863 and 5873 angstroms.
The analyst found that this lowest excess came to -1.8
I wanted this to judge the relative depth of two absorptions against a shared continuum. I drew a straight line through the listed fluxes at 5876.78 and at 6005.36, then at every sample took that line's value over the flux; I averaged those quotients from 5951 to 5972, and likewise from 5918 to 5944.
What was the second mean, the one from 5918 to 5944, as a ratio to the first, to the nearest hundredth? 0.97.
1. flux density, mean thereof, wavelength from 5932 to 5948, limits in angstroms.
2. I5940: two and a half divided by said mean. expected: 0.212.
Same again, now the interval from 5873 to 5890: 0.232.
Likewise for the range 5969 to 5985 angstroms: 0.205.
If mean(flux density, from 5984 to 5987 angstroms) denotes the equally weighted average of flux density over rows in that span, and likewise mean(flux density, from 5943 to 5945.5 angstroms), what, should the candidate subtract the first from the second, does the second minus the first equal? -1.1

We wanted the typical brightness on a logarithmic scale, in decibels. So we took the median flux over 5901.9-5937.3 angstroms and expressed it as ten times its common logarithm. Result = 10.9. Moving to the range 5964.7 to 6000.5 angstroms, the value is 11.0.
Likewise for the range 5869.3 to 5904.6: 10.2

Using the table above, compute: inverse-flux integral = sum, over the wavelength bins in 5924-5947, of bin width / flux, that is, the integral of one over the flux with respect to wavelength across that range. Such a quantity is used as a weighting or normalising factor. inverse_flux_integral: 1.9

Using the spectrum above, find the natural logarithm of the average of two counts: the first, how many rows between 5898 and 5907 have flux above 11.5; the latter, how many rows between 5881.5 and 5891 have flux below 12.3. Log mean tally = 1.50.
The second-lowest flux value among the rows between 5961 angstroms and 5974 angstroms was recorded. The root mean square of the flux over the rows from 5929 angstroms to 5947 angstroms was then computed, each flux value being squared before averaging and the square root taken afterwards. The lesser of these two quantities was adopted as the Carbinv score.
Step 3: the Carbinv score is 11.9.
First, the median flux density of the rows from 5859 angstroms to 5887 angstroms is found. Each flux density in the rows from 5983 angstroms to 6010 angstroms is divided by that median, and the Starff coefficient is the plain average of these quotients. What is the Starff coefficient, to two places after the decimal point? 1.11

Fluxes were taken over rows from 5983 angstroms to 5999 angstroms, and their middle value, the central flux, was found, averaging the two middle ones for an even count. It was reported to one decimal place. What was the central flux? 12.6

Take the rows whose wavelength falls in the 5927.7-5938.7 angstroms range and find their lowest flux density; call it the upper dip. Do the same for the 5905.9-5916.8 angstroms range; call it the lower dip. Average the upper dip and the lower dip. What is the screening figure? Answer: 11.0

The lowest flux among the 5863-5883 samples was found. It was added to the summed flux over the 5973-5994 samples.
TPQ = 198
